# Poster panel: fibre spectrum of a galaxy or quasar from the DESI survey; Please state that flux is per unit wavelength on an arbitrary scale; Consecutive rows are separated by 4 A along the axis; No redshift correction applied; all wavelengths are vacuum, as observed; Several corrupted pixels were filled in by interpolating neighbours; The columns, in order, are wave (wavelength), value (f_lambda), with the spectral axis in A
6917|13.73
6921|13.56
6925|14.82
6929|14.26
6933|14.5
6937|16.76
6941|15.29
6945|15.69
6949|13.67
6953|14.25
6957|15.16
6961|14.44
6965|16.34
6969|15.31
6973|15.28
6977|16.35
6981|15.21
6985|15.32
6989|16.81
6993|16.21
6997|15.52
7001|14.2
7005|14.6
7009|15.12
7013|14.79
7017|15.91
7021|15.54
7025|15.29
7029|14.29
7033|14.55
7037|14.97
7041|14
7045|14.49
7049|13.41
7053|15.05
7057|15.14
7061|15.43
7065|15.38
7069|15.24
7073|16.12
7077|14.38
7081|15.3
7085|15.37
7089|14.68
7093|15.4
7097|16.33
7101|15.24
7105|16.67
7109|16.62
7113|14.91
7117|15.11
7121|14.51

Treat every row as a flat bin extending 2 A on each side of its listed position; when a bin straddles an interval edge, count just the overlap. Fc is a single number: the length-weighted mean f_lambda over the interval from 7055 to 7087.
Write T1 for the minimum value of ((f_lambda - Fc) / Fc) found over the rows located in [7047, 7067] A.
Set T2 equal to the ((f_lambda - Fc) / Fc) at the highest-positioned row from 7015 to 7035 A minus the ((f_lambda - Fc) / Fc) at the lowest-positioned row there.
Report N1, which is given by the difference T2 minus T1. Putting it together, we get 0.03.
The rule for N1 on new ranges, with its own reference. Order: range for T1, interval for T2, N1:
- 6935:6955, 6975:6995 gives 0.10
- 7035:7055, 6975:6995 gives 0.11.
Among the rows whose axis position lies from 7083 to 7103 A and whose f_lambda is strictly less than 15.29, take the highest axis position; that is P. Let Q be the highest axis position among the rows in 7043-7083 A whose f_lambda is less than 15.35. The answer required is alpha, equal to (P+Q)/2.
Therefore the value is 7091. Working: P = 7101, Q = 7081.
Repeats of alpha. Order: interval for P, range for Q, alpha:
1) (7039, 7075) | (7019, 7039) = 7053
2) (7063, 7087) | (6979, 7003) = 7039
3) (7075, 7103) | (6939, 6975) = 7037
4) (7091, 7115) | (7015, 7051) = 7081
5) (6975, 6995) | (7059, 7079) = 7029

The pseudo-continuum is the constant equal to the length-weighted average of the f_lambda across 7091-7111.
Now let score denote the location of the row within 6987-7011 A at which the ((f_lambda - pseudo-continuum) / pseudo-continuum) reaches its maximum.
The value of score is 6989 A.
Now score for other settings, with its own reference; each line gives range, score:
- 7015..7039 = 7017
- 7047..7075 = 7073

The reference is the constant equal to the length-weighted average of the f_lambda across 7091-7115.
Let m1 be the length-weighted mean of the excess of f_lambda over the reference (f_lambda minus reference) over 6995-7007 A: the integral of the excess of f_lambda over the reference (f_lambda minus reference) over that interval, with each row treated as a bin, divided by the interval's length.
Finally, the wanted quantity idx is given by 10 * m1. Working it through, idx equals -11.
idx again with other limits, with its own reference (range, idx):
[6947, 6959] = -15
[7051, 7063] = -7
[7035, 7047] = -14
